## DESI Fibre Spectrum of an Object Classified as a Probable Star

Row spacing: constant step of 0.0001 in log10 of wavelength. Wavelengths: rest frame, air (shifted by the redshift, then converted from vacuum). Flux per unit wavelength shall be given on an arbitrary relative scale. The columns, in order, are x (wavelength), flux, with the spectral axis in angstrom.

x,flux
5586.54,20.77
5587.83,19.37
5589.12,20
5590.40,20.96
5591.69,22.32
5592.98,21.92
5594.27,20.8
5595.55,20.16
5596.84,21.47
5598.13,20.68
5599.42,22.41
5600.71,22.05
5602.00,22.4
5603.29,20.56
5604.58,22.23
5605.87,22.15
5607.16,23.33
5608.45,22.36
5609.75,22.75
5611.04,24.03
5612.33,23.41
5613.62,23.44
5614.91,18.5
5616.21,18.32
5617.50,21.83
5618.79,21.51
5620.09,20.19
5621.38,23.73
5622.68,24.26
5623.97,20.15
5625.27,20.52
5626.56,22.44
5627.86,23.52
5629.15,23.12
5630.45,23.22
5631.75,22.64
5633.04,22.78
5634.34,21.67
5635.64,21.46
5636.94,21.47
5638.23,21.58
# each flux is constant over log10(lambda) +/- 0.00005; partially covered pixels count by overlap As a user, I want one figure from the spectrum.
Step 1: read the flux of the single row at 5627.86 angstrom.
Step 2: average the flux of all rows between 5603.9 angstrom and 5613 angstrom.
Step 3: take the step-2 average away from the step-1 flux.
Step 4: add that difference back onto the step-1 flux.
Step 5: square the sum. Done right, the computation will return 583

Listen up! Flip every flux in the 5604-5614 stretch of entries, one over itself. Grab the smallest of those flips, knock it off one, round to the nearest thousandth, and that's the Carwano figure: 0.958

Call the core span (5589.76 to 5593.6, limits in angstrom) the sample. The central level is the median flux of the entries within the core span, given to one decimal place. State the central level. 21.9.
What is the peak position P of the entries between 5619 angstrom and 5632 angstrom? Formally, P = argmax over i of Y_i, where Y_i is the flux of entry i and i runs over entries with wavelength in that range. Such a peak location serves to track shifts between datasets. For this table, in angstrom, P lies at 5622.68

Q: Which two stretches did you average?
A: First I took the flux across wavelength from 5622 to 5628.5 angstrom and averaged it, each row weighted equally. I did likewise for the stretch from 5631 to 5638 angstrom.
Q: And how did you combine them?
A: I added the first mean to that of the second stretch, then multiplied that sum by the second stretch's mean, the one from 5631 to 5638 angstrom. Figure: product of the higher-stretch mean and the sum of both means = 972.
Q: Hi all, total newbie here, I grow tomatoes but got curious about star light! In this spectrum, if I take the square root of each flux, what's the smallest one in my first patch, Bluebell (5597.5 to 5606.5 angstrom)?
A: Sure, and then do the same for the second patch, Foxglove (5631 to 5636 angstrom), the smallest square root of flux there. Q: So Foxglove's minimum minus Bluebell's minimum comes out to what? 0.10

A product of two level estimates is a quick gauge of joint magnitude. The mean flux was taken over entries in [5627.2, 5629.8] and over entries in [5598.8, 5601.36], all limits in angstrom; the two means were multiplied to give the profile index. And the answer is 518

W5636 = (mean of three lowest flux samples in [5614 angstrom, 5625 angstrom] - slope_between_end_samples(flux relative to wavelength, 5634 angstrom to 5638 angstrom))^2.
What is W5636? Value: 364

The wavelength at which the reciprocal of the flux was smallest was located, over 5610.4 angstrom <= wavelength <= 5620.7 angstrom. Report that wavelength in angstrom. 5611.04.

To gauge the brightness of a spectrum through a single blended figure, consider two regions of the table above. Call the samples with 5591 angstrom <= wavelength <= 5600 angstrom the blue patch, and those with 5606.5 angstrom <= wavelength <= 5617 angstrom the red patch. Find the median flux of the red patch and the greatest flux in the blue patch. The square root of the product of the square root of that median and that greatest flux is 10.37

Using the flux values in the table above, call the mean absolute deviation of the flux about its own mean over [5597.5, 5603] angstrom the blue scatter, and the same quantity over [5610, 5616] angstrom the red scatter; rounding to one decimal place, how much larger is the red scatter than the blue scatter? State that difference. 1.3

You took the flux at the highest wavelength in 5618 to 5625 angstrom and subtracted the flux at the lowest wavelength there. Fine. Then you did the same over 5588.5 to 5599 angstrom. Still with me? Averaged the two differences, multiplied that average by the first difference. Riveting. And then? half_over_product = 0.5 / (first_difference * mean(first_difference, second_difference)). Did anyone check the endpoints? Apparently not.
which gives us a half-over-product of 1.1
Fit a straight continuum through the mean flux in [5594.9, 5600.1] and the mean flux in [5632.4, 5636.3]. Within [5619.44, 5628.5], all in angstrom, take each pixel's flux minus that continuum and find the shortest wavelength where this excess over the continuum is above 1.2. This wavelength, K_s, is 5621.38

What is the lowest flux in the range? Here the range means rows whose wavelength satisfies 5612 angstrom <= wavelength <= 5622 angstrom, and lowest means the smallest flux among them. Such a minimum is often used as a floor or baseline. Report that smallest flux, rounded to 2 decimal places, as 18.32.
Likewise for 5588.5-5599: 20.00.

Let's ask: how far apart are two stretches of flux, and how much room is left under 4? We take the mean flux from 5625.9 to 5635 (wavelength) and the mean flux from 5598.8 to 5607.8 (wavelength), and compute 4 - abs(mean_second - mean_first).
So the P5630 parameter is 3.39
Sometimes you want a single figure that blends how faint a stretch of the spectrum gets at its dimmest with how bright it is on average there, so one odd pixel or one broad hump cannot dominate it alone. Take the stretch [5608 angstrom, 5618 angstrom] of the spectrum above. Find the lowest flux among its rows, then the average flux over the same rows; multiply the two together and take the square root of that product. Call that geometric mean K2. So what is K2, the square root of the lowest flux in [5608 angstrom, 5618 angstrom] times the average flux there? 20.0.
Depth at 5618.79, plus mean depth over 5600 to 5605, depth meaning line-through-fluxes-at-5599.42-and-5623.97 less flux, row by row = -0.6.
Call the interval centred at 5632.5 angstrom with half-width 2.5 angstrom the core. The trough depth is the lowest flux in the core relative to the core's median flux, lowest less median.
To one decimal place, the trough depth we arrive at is -1.0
